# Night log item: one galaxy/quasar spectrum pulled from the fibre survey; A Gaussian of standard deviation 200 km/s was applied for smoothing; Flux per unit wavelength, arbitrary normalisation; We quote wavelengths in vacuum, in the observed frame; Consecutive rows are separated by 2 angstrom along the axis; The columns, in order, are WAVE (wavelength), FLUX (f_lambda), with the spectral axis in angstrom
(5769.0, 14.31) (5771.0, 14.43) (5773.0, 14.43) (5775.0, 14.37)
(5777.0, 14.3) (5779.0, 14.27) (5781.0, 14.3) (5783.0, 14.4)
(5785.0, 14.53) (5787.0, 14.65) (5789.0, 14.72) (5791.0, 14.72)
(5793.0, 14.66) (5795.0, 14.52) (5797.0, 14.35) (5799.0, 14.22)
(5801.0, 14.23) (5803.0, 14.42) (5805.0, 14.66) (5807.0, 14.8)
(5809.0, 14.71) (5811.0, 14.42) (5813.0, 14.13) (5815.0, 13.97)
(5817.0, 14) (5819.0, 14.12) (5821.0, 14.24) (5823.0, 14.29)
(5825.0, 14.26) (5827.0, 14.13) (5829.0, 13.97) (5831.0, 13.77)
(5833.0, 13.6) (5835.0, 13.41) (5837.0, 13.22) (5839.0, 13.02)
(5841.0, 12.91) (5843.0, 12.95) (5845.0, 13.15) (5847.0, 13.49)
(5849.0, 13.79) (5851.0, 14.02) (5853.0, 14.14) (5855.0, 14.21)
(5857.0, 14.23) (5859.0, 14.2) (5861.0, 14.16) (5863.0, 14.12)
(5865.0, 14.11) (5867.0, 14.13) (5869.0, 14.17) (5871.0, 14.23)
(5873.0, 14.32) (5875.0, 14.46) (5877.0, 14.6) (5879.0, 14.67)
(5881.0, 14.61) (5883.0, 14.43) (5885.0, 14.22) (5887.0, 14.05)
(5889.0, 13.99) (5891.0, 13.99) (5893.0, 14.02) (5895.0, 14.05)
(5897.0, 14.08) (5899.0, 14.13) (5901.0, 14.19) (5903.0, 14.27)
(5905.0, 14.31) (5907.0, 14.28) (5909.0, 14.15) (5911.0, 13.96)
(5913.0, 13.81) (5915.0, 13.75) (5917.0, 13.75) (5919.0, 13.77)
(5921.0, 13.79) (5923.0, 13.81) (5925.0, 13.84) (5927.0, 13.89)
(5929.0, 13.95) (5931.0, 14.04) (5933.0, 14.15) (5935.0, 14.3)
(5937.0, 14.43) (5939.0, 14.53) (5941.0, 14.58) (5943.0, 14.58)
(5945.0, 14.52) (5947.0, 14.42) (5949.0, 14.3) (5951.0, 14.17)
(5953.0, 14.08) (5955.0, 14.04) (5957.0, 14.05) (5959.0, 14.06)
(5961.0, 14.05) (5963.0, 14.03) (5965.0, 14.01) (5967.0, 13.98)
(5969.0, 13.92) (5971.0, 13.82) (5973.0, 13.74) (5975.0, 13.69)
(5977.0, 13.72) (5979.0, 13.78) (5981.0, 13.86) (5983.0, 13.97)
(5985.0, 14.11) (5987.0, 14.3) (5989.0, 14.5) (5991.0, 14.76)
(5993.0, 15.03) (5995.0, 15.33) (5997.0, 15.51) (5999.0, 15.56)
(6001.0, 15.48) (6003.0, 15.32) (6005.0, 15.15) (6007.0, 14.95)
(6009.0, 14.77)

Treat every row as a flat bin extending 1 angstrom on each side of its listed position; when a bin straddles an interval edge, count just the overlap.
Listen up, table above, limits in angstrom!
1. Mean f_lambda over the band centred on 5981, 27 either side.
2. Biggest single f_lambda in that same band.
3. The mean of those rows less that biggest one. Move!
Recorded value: -1.2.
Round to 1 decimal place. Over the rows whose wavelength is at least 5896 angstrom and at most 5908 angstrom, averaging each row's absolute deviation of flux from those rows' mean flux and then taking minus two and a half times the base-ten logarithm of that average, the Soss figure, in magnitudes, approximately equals 2.8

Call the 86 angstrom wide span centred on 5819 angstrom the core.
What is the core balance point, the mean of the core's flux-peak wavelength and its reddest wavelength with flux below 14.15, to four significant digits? 5830 angstrom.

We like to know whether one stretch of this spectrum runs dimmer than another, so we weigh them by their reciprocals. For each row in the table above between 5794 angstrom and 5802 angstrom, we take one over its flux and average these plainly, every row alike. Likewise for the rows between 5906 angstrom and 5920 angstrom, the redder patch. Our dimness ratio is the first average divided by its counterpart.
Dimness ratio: 0.97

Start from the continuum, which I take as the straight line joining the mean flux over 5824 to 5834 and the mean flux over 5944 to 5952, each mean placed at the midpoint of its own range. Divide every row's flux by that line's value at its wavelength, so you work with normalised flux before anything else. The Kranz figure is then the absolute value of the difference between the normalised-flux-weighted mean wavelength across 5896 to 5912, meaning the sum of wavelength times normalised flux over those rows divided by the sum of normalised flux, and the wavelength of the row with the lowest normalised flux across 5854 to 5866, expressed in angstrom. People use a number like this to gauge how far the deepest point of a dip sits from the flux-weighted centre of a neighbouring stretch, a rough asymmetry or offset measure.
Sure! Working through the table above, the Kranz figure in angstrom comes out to 39.0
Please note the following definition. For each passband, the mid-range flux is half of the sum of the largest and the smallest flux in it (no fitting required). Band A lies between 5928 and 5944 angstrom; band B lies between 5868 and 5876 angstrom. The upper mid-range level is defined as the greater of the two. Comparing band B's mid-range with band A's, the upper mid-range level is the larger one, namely 14.3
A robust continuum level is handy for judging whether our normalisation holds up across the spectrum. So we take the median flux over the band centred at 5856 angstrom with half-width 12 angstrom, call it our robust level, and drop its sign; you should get 14.1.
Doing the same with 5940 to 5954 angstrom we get 14.4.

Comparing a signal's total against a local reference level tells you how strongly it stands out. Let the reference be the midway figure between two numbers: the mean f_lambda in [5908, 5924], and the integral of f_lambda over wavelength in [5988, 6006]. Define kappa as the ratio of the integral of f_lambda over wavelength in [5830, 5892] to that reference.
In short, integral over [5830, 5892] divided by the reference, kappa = 6.0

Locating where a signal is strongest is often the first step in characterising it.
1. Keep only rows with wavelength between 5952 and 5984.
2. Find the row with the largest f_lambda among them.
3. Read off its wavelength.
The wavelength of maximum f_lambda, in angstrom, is 5953.0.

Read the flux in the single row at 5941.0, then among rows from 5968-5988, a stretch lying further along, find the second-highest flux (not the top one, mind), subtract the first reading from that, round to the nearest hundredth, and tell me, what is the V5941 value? -0.47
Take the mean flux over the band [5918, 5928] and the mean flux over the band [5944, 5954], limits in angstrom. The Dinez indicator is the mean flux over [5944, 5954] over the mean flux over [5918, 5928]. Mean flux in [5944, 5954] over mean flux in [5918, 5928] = 1.03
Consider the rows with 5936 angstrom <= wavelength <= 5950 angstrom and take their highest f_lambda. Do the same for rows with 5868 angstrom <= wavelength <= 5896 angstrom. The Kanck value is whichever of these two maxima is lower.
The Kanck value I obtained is 14.6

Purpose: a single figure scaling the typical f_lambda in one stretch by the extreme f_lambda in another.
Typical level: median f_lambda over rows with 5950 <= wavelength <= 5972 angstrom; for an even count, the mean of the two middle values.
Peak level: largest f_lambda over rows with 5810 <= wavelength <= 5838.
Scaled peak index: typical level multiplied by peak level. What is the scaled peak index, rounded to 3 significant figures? 202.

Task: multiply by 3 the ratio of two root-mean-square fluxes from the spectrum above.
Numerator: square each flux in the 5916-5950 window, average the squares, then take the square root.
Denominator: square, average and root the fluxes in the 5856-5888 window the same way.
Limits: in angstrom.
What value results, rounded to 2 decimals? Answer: 2.97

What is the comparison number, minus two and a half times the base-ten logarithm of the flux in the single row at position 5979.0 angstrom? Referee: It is -2.85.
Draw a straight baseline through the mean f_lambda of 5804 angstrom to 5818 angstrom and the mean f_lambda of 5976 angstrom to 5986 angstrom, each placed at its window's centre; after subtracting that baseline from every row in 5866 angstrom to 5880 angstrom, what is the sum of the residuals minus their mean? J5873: 1.0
